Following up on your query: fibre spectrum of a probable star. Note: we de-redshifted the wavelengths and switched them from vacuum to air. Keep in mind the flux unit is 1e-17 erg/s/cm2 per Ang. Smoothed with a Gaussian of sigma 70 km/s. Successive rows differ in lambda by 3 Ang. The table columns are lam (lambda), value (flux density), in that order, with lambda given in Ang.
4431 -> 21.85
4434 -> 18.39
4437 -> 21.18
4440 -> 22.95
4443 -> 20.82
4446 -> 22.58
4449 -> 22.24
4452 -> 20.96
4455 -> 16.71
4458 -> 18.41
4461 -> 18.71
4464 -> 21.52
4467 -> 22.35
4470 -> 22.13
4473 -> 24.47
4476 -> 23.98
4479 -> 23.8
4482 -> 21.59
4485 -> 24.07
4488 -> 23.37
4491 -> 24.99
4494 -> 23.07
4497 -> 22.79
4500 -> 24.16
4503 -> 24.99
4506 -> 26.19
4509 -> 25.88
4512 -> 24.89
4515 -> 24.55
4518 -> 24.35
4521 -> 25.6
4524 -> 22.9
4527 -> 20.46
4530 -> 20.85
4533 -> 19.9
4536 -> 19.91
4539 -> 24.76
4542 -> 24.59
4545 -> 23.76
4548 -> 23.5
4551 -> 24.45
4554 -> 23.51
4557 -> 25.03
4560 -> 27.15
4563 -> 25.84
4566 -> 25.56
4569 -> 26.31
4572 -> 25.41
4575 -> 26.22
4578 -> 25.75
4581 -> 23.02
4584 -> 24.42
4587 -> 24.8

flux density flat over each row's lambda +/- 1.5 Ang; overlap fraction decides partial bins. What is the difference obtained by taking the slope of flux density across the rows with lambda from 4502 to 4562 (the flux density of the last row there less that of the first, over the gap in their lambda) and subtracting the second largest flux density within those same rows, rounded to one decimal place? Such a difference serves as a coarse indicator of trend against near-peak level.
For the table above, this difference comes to -26.2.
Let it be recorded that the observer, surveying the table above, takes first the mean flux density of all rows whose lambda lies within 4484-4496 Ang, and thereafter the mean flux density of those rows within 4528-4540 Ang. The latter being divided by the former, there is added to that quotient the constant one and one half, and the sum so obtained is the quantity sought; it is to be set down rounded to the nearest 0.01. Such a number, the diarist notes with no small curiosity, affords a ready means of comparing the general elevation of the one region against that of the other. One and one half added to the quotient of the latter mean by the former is 2.39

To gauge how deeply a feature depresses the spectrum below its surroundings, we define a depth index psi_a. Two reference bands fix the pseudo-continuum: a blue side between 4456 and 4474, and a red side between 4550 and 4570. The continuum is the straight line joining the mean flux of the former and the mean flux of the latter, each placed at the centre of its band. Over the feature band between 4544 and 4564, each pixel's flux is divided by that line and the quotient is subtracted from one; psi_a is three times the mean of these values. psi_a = 0.0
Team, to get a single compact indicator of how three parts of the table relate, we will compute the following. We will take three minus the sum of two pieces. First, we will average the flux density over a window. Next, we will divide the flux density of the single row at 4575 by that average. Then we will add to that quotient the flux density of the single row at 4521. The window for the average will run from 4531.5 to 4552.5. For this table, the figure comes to -23.7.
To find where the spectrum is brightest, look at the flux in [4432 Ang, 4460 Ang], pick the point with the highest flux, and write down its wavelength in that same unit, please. 4440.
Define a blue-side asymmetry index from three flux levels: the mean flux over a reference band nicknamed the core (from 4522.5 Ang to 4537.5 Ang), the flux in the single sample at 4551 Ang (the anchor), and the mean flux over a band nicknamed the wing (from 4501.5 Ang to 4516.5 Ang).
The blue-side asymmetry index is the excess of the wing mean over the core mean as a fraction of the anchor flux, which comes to 0.18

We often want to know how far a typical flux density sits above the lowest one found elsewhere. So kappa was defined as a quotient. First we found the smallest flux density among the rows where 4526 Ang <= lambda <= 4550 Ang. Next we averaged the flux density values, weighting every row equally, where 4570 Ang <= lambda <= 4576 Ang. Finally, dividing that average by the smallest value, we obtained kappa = 1.30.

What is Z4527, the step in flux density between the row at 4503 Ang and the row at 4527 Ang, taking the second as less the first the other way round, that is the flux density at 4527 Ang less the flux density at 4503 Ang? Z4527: -4.5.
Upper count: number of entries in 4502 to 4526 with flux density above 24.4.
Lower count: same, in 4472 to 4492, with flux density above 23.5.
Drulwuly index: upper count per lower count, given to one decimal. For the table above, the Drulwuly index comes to 1.2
